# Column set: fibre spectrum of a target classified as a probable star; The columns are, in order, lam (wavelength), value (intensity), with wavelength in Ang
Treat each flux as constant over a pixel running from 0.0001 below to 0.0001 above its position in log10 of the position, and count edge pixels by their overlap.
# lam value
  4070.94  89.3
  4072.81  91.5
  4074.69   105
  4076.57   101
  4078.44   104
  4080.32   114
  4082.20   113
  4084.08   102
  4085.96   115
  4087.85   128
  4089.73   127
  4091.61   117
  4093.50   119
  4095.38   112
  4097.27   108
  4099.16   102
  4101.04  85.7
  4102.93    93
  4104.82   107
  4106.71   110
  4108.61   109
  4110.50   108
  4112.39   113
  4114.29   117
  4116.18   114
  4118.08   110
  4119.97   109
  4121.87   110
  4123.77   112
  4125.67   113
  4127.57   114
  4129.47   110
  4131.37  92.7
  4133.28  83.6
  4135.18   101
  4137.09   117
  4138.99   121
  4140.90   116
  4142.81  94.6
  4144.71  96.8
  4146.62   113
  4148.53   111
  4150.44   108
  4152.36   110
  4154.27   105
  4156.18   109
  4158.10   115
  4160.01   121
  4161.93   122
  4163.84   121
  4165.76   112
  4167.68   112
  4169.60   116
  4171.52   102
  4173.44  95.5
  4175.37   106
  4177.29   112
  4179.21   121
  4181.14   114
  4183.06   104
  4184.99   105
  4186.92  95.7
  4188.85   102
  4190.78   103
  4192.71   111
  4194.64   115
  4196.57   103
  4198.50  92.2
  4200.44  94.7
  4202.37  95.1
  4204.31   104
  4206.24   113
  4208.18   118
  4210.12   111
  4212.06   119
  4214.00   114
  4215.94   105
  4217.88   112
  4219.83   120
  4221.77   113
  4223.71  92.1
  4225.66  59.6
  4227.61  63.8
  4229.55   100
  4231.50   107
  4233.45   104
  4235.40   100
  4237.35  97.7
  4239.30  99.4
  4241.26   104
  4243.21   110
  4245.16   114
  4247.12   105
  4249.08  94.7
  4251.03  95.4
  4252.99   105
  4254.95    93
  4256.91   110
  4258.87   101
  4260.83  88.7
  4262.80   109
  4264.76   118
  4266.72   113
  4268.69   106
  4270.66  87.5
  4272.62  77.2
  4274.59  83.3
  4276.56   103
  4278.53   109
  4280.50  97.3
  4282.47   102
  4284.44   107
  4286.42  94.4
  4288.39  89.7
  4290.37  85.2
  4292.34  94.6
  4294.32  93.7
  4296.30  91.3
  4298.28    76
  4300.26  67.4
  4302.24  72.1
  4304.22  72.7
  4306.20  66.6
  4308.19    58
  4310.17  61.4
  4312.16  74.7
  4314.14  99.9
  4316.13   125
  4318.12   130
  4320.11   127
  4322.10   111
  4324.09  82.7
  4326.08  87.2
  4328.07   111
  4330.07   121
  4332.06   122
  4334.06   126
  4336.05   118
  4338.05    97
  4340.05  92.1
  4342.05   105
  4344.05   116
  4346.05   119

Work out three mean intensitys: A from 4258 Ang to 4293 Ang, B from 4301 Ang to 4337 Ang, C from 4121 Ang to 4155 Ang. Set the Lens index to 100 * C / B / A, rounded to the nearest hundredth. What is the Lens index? 1.11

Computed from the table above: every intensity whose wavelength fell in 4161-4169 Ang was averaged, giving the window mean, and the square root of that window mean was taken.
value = 10.8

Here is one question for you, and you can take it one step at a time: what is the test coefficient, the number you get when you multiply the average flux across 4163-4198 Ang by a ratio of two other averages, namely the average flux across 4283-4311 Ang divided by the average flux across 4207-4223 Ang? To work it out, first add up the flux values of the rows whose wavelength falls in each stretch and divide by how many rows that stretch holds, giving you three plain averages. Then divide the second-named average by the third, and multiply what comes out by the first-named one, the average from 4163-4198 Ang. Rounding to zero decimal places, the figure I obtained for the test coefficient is 77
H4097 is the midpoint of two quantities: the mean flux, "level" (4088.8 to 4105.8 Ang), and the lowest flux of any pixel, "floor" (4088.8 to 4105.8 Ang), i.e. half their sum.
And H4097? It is 97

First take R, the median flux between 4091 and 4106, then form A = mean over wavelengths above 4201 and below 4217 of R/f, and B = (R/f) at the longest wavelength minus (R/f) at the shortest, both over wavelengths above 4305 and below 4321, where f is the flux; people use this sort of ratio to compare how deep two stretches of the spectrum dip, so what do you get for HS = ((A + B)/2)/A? 0.11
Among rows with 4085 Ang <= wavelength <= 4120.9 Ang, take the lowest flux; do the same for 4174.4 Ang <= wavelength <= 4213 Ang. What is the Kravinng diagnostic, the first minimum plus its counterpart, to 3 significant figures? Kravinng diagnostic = 178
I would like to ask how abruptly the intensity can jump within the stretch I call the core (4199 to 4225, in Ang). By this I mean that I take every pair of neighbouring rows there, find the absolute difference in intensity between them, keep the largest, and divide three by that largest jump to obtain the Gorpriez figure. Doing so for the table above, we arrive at 0.14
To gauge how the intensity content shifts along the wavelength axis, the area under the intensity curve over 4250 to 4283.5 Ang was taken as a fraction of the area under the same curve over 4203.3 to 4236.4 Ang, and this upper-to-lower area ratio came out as 0.98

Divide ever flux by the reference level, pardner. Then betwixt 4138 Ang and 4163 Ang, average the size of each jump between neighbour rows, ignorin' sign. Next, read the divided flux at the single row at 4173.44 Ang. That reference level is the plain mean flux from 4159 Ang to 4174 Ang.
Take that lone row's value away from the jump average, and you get -0.79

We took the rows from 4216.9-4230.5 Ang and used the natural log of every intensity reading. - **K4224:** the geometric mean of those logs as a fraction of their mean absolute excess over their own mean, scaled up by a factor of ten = 201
